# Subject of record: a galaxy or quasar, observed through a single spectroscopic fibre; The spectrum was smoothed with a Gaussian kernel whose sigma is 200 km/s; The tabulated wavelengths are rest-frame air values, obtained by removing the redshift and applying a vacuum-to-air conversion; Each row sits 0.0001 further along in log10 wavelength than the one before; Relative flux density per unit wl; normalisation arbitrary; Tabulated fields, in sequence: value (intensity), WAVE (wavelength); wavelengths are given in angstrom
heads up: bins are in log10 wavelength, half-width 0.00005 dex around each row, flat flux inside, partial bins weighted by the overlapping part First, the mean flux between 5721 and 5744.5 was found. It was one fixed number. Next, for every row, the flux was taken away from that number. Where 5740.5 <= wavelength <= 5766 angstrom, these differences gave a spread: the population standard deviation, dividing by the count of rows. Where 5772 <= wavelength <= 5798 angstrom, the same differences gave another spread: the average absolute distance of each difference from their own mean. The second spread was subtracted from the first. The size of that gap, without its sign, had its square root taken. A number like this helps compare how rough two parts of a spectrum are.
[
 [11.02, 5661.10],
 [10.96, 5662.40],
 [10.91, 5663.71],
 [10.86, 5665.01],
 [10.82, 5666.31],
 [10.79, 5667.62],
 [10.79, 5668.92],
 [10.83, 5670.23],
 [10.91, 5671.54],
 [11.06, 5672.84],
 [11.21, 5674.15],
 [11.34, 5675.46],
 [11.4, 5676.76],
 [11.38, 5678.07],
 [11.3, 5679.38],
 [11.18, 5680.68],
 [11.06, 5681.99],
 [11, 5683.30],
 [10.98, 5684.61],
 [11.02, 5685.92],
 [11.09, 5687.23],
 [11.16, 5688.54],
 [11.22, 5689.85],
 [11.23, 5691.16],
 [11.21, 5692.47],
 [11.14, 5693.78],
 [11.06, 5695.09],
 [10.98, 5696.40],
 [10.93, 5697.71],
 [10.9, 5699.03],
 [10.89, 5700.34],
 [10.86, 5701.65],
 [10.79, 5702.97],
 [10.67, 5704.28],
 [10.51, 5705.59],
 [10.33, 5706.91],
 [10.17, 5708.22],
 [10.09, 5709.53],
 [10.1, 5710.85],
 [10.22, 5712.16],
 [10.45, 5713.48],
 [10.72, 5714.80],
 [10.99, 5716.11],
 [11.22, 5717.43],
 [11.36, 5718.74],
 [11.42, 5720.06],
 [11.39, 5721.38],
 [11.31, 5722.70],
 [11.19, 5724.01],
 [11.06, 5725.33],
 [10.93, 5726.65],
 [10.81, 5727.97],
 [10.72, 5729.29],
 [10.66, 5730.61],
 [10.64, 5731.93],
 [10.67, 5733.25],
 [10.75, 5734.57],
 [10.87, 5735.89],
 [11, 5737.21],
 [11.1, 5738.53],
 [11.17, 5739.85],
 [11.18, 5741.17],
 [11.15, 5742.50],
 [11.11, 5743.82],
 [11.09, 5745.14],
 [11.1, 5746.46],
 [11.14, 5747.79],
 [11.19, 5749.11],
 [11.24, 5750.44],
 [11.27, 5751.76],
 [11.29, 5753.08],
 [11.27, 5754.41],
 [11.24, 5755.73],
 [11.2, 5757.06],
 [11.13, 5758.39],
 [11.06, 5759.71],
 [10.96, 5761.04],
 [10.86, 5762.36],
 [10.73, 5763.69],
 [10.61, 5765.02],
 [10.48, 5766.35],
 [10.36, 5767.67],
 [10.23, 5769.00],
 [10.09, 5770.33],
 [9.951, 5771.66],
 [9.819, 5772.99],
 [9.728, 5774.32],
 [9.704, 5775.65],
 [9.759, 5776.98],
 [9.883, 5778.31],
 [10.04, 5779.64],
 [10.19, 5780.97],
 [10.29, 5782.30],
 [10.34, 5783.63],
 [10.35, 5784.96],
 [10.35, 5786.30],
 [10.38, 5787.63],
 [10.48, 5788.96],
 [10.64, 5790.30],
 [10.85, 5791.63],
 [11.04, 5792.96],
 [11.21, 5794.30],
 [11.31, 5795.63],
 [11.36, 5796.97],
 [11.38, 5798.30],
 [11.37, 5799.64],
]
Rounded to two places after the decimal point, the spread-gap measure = 0.50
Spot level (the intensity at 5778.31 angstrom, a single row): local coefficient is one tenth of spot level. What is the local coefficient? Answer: 0.99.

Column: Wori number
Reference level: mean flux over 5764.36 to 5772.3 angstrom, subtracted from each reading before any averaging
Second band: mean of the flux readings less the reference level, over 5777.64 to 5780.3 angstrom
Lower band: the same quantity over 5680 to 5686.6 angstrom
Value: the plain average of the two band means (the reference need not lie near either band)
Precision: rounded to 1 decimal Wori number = 0.2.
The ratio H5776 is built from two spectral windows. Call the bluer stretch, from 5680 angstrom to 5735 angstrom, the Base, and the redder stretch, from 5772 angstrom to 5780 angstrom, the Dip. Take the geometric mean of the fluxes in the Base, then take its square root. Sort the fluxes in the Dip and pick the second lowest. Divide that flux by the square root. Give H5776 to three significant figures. 2.95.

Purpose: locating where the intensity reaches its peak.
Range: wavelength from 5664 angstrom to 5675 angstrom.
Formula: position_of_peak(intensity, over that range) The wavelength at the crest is 5674.15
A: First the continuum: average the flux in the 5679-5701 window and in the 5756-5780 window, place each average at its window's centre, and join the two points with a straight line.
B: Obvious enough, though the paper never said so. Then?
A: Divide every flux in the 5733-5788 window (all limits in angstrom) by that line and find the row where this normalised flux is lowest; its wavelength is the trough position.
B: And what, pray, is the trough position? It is 5775.65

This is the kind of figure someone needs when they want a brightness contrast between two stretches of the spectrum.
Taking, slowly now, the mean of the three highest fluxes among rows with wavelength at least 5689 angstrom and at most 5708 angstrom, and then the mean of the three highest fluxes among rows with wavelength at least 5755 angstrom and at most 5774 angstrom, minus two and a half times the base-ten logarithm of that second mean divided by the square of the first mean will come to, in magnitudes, 2.63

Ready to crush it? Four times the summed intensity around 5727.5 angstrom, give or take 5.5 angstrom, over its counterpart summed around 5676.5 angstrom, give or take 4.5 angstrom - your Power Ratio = 4.4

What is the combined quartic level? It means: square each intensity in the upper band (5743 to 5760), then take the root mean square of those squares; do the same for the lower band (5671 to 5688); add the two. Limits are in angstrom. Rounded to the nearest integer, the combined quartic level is 249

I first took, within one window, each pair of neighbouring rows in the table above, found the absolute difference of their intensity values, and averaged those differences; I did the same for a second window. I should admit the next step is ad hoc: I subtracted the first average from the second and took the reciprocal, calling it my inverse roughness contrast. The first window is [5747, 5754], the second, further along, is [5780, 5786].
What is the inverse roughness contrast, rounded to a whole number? 63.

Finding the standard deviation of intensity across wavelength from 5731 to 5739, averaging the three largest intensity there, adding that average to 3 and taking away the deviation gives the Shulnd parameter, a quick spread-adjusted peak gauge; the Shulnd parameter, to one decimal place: 13.8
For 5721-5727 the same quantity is 14.1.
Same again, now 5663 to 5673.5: 13.9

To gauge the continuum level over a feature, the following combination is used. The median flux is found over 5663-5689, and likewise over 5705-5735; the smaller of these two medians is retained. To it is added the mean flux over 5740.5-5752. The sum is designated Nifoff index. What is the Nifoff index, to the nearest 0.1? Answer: 21.9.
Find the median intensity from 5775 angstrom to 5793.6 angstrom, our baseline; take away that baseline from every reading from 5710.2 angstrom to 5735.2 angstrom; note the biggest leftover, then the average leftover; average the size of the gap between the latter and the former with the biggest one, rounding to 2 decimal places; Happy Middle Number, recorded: 0.81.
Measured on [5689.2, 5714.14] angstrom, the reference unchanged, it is 0.70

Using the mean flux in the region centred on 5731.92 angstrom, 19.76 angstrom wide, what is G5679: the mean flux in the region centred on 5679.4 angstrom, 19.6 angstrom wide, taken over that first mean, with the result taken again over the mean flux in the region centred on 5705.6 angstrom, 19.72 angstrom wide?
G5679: 0.0962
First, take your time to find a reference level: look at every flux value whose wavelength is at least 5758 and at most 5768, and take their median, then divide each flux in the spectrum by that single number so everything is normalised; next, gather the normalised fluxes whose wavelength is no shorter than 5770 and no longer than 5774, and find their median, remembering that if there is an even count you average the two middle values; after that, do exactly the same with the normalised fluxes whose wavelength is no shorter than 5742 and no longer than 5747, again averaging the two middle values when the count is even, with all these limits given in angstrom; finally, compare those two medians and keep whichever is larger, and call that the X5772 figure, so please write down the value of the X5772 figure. 1.03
